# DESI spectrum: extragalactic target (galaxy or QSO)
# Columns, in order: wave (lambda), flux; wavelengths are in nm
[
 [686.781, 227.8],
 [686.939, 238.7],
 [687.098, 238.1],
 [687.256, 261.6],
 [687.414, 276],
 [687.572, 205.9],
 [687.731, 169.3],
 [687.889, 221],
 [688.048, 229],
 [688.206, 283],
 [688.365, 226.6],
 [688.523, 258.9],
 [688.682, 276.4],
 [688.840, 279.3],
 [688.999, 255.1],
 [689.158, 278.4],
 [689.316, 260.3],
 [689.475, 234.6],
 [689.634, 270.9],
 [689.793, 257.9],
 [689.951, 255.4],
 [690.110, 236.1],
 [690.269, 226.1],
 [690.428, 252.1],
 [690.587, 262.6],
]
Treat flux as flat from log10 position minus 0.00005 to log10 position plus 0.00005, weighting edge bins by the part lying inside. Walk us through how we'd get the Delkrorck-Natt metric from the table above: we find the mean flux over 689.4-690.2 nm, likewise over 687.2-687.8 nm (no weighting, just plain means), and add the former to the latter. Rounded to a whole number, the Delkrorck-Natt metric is 479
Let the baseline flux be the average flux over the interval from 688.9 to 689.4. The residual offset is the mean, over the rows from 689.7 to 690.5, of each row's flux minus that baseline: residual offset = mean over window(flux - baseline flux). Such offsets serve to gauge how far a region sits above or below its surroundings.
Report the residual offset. -19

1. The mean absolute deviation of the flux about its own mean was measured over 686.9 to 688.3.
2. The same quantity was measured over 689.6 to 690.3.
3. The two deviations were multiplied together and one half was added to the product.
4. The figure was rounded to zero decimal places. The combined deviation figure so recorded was 382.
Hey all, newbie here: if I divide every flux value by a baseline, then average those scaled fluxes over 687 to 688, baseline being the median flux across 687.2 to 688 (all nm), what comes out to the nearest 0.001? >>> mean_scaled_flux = 1.035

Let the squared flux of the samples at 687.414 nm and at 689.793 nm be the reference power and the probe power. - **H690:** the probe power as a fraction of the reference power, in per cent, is 87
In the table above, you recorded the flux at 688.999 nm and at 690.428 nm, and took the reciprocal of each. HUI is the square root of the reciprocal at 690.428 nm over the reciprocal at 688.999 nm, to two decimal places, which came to 1.01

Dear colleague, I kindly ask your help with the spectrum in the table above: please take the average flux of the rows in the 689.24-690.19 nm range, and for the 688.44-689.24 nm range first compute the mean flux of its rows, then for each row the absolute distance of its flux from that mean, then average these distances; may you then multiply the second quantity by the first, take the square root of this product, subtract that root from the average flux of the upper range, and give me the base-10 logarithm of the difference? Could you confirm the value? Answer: 2.31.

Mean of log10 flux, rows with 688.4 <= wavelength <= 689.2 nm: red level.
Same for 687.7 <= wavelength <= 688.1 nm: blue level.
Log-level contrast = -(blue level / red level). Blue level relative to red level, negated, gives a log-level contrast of -0.95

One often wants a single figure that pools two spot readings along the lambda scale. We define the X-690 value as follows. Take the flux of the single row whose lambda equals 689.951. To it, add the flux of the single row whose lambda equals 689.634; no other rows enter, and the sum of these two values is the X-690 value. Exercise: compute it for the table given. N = 526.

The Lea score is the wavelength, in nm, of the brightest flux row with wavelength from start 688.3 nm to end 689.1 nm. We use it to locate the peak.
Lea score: 688.840 nm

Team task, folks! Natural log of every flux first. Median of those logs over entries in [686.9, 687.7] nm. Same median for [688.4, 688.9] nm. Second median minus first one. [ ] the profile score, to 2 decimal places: 0.15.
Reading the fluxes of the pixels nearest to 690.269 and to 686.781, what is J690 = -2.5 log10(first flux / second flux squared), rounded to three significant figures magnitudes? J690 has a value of 5.90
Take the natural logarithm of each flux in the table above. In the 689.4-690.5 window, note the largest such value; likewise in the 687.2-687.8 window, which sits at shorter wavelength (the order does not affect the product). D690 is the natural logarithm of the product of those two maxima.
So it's 3.449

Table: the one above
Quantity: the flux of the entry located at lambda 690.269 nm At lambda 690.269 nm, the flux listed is 226.1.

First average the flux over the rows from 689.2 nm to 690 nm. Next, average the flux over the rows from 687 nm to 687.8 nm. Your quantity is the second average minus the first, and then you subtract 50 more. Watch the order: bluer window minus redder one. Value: -76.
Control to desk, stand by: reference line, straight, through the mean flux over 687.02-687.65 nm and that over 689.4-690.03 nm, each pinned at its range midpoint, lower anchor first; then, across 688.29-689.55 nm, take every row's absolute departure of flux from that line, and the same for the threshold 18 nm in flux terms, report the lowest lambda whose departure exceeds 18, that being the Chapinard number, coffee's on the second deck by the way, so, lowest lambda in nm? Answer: 688.365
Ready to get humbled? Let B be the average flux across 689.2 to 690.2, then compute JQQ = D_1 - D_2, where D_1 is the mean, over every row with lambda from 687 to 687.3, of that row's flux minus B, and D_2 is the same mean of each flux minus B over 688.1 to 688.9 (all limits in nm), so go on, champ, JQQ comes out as -15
